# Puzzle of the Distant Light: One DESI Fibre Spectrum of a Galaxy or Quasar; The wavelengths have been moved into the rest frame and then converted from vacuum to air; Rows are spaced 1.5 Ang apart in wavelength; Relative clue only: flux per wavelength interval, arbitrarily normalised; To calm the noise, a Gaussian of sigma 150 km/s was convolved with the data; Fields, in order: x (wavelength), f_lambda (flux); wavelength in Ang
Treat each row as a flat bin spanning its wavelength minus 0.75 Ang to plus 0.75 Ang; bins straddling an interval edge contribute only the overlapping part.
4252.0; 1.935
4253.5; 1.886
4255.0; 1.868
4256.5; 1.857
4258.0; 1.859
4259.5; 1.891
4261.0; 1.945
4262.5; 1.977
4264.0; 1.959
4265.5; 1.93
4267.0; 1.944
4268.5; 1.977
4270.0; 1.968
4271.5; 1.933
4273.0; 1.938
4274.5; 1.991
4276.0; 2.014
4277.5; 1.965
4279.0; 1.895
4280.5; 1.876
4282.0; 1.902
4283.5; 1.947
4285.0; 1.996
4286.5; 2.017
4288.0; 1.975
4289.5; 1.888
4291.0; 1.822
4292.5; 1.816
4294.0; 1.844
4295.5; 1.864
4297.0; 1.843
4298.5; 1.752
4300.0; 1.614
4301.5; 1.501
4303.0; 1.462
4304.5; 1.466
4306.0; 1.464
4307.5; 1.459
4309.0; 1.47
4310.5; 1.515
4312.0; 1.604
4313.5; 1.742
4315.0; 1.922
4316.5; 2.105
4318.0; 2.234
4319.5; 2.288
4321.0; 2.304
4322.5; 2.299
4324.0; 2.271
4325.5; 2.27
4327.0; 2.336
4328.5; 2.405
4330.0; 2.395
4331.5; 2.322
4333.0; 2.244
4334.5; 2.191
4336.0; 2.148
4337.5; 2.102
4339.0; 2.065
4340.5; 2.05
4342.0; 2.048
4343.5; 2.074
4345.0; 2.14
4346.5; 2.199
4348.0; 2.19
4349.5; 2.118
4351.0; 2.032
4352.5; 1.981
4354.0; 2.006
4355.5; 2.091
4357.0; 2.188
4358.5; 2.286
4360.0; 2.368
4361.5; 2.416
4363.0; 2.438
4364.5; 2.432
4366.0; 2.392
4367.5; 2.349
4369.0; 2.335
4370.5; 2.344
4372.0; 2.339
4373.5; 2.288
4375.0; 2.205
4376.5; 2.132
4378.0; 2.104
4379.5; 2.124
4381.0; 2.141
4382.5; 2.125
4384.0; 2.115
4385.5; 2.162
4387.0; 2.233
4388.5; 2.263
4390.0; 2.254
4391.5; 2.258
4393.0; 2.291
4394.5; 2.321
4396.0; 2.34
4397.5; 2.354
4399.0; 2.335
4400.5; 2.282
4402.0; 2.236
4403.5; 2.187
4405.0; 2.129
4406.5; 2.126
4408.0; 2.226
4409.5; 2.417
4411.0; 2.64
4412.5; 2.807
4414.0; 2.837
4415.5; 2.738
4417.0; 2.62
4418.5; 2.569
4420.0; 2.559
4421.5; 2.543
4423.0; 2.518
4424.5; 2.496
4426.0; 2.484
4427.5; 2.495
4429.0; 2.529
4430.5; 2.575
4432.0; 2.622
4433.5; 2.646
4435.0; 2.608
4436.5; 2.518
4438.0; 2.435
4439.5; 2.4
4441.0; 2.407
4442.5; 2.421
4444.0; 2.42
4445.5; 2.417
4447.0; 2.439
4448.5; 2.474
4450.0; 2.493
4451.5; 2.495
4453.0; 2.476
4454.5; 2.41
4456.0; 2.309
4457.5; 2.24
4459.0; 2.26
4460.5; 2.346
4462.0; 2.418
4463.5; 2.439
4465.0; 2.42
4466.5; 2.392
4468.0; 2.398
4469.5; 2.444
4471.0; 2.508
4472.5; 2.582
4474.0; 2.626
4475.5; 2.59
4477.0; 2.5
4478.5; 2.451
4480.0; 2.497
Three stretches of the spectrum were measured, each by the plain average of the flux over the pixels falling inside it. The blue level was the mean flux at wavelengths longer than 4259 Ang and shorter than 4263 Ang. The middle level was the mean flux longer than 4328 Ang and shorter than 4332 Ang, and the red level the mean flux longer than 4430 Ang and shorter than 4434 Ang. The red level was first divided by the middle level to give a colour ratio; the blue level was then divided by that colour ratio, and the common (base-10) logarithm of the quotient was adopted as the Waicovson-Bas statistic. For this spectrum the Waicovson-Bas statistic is 0.25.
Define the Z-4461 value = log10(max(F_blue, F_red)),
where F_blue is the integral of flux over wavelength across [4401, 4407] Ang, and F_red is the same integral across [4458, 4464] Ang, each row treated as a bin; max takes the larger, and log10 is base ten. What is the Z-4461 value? 1.15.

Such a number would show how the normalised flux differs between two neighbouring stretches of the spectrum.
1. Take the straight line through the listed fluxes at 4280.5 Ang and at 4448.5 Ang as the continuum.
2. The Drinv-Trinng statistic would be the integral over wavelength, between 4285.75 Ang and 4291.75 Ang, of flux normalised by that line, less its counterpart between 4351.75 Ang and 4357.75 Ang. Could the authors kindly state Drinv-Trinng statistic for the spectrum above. 0.3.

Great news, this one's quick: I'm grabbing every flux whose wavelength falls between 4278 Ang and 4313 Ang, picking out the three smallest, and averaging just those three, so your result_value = 1.46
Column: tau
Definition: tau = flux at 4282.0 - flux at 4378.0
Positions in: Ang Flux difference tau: -0.20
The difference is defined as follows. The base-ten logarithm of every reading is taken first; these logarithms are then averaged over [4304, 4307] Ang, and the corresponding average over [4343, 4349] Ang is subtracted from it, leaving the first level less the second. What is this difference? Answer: -0.167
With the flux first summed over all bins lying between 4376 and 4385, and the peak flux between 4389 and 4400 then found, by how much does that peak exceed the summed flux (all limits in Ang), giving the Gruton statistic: -10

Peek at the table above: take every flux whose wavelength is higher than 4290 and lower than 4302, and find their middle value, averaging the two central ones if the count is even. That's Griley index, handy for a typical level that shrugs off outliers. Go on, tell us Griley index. 1.8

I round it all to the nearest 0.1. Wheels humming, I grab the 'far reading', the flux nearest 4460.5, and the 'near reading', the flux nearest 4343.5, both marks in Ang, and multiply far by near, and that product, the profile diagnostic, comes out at 4.9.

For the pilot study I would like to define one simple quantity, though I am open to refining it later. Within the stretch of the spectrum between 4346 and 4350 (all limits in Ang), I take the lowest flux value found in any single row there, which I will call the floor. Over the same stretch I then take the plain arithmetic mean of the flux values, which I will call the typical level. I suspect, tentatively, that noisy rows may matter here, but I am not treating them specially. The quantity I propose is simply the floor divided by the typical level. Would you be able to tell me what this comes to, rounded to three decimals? 0.976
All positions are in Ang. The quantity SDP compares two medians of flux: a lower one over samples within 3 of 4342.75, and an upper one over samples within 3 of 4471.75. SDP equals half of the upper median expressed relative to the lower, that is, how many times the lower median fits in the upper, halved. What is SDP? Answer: 0.62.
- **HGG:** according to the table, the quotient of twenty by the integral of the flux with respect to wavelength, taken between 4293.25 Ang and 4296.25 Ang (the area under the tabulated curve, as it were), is 3.6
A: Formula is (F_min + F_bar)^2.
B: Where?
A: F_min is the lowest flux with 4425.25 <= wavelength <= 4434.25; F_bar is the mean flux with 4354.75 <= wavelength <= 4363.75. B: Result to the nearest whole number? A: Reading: 23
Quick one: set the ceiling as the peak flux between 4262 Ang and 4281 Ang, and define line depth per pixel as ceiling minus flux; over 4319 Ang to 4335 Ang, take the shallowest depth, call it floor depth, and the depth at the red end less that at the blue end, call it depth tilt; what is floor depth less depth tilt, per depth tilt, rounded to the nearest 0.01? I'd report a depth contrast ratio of -5.03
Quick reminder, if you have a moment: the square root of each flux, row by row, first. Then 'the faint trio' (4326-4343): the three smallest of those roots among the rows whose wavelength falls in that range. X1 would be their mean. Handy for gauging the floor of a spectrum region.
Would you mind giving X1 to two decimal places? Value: 1.43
